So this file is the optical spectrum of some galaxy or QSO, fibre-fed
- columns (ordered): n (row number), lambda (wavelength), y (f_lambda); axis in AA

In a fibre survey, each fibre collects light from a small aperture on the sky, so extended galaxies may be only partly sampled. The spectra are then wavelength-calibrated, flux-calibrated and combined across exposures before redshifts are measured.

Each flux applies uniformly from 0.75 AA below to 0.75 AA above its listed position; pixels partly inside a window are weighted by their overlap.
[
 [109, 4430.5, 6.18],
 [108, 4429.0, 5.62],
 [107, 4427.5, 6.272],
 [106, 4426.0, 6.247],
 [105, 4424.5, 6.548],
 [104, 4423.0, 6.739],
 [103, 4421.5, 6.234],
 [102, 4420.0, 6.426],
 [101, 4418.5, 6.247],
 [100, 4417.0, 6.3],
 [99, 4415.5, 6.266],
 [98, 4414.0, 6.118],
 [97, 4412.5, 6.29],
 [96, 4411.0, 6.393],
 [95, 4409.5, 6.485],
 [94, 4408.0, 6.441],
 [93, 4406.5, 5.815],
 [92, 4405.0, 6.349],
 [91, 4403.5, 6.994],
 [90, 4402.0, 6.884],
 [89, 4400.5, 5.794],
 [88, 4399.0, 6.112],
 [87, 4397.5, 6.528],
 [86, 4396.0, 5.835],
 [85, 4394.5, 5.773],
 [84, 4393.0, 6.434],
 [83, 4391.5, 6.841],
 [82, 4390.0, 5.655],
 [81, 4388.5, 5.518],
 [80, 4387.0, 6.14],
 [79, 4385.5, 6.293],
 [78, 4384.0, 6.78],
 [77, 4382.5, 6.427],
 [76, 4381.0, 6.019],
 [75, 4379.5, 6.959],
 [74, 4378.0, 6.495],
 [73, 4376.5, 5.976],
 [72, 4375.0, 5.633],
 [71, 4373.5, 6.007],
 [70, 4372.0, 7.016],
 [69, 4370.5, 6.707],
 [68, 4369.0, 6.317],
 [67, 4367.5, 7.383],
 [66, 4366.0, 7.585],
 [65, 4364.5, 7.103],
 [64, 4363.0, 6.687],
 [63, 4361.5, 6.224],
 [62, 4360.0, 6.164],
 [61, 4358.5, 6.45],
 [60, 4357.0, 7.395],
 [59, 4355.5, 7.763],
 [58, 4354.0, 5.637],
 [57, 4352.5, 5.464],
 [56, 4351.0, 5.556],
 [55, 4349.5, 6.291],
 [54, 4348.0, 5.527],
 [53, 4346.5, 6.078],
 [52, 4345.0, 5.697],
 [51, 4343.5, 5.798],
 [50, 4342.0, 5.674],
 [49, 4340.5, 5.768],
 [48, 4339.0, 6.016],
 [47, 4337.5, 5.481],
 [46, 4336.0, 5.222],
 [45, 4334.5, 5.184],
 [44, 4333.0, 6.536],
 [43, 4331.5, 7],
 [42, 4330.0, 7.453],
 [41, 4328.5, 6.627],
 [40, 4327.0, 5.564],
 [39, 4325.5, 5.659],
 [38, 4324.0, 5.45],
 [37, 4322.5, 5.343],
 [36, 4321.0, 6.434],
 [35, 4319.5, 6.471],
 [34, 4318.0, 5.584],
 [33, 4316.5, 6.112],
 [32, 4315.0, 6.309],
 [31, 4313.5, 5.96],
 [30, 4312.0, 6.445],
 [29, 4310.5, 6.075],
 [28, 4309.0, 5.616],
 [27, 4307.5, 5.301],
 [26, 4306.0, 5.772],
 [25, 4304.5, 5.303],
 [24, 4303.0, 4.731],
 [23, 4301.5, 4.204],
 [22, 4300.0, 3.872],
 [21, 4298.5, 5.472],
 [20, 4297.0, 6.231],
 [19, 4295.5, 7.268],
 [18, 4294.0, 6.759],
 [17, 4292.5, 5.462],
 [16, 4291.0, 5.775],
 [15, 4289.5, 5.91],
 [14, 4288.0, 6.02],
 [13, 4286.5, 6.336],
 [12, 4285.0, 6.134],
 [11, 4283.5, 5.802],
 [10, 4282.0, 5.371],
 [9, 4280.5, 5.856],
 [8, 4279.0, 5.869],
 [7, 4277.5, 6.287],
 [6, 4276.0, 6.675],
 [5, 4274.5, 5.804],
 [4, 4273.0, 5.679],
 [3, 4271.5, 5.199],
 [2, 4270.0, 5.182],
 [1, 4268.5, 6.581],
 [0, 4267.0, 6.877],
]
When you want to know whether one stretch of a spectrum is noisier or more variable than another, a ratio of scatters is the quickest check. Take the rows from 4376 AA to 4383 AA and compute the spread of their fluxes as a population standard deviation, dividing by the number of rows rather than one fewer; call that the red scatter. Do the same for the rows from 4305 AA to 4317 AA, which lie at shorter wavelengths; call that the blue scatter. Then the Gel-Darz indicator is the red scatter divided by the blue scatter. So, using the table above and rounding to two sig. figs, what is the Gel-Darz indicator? 1.0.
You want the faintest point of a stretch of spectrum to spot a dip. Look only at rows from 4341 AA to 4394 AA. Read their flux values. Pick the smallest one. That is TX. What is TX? 5.464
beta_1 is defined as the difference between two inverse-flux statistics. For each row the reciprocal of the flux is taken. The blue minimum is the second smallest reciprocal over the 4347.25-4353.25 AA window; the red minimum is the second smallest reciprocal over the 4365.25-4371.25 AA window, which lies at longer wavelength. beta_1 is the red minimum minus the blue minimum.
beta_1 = -0.04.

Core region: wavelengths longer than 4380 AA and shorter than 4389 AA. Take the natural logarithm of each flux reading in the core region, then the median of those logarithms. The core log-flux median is 1.83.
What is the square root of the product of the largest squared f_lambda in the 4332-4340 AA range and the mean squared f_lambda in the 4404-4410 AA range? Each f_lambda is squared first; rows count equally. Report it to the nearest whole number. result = 41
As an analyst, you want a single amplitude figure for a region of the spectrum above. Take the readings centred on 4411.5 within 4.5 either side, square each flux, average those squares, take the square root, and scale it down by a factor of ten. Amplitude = 0.633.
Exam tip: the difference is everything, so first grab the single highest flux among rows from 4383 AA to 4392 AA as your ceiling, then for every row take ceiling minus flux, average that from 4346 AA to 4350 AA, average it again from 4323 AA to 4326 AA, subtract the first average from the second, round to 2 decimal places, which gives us 0.41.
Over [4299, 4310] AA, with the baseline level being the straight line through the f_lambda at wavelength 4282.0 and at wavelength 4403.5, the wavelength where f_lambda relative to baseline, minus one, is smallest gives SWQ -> 4300.0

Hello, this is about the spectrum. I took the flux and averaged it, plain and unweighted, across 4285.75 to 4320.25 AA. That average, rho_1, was 5.8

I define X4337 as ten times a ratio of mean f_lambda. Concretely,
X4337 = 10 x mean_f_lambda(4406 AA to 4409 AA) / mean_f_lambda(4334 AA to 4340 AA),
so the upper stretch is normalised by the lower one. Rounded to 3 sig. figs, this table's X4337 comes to 11.2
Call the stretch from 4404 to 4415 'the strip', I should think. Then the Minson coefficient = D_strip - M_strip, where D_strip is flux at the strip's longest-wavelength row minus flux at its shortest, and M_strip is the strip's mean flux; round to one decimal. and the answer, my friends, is -6.5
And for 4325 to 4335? -6.8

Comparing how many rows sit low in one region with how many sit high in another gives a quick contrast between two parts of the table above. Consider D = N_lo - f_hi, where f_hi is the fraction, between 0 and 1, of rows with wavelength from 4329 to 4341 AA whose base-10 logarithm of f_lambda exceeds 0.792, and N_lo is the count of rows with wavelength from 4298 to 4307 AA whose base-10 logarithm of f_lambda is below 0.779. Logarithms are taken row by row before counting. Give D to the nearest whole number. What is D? 6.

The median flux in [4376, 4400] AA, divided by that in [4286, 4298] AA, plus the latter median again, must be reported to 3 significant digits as 7.14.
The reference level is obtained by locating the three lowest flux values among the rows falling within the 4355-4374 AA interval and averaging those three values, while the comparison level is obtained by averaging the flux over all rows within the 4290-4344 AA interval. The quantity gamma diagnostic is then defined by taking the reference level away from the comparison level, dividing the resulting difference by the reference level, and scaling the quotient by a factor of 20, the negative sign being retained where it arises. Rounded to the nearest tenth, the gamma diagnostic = -1.0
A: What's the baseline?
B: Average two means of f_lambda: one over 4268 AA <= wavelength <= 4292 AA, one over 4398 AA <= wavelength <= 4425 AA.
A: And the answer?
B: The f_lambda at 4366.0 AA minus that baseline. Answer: 1.5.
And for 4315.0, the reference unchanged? 0.2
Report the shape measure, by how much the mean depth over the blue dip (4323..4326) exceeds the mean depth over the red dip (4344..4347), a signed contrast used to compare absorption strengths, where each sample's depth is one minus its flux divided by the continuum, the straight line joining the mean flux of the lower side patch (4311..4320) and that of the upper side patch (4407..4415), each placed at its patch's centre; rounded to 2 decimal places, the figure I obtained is 0.05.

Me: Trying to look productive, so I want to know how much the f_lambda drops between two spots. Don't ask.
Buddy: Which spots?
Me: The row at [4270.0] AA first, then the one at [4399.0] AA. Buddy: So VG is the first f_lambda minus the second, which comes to -0.9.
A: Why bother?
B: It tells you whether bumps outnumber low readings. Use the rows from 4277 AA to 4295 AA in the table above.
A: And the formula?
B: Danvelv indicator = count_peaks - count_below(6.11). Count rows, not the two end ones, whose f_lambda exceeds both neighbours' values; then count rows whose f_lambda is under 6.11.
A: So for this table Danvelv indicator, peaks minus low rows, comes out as -7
